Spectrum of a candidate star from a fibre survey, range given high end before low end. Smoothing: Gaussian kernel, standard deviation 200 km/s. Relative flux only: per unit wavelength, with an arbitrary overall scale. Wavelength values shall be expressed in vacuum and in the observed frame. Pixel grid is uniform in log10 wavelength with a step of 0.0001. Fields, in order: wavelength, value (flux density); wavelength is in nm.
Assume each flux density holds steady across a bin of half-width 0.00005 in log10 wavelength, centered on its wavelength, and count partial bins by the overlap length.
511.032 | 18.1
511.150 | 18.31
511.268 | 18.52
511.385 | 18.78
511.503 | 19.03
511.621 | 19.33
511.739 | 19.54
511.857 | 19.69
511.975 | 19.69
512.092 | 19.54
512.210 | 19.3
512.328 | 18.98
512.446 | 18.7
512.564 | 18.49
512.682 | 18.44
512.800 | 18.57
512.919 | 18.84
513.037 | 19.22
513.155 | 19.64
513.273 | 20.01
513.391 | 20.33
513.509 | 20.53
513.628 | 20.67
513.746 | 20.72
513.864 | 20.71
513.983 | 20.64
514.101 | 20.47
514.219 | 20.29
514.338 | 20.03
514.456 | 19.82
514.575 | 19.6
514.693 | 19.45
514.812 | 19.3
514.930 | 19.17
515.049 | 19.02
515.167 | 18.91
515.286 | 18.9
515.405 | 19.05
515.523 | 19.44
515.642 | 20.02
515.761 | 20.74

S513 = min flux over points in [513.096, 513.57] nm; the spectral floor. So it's 19.64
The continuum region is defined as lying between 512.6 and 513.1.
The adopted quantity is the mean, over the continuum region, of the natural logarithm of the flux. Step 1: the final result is 2.93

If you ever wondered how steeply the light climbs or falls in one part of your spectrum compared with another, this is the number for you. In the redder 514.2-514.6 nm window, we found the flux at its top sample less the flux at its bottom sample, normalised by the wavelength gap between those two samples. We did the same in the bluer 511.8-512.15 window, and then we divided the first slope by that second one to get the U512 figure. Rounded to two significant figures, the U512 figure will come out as 3.0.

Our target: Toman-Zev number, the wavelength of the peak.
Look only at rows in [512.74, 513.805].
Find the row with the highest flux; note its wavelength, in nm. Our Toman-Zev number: 513.746 nm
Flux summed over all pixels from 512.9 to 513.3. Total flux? 77.7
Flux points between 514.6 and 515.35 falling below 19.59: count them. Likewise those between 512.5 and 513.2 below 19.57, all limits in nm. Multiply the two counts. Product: 30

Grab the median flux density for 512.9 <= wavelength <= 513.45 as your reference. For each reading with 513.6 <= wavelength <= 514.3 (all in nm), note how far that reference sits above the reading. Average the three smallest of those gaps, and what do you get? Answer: -1.1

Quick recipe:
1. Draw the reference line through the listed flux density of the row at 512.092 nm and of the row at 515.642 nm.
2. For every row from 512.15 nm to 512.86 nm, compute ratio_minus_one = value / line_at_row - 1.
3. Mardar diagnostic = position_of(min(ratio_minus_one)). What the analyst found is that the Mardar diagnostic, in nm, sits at 512.682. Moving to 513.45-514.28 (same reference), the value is 514.219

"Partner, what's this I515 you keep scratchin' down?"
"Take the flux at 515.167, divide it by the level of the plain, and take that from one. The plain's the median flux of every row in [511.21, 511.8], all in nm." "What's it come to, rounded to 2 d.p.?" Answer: 0.01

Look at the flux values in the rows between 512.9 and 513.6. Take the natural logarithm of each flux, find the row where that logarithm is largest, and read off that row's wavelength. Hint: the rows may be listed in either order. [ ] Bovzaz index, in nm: 513.509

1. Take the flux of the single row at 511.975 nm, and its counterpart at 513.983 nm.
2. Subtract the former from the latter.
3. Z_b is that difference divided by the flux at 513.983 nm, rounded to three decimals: 0.046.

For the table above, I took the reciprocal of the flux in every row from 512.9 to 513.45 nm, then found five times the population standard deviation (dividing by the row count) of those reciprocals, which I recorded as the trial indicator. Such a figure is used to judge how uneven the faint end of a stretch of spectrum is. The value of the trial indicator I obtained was 0.0070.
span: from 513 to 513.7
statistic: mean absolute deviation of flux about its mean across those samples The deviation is 0.44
